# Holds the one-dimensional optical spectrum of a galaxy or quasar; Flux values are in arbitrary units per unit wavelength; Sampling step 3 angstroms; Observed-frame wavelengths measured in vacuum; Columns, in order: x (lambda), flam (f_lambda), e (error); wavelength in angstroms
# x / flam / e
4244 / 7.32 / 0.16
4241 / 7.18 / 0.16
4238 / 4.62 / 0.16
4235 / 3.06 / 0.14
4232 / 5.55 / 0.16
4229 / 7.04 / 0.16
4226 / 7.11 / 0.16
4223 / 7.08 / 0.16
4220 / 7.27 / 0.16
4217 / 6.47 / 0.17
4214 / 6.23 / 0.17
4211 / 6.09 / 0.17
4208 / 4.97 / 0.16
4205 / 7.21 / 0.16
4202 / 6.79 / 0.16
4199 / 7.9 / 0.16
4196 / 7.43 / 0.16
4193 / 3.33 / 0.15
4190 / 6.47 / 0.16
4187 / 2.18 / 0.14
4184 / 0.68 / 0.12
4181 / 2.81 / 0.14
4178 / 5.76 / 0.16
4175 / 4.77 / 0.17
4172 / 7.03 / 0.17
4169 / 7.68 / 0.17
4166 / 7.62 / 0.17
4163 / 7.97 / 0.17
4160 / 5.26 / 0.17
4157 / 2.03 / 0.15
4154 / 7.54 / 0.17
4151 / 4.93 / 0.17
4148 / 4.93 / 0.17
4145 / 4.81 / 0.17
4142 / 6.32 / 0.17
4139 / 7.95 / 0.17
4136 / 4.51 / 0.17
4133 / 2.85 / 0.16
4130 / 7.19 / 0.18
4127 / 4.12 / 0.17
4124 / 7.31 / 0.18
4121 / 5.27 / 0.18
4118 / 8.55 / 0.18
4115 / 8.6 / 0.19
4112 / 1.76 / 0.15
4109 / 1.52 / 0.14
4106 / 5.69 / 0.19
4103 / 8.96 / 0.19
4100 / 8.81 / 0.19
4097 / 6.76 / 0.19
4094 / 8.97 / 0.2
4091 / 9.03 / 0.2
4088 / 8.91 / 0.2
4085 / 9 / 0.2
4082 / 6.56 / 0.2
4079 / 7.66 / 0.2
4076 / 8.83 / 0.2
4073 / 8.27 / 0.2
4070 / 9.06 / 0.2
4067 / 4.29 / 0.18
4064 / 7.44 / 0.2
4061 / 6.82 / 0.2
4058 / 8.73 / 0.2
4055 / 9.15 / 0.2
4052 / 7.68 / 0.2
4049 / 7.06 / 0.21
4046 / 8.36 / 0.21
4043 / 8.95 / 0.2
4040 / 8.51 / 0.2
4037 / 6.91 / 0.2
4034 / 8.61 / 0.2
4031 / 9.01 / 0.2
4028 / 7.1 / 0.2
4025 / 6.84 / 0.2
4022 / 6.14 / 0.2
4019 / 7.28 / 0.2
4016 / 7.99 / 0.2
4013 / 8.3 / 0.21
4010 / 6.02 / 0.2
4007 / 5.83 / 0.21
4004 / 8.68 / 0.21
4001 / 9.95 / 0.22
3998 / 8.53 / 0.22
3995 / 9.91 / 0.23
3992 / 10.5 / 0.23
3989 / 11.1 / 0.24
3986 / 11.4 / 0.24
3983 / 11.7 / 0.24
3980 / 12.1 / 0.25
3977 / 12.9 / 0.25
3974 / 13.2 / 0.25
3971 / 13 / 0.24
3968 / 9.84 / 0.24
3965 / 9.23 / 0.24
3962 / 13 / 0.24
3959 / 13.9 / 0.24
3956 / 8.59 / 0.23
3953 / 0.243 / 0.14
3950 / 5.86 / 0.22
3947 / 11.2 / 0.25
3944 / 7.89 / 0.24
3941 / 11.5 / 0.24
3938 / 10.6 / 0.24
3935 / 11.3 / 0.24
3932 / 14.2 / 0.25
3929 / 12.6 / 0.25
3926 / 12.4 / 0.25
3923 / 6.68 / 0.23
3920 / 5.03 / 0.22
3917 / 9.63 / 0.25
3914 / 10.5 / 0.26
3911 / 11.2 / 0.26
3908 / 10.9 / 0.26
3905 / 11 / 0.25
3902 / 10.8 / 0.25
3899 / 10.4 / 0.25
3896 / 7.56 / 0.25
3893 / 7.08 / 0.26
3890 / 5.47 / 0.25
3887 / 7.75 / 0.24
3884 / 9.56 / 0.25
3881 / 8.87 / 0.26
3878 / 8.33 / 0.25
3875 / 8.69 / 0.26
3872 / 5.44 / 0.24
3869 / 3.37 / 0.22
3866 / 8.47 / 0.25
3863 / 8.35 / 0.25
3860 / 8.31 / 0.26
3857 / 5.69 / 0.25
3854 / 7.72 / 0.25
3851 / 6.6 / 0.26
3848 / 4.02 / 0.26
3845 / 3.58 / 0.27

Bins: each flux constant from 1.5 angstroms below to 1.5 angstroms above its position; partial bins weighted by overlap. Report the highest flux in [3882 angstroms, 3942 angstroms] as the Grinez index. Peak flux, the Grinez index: 14.2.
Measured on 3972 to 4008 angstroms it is 13.2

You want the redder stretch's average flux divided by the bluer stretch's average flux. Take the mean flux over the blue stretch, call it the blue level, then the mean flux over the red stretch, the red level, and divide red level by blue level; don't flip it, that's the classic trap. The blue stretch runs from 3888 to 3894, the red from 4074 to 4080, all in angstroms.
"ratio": 1.31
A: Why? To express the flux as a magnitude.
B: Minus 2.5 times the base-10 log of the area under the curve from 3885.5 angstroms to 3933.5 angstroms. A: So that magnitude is -6.66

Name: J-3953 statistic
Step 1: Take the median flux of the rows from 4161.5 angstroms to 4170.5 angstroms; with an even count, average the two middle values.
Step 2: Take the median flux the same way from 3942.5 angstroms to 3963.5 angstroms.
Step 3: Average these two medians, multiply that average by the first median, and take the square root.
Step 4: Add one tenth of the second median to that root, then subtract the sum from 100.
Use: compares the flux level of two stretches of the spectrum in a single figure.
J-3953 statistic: 91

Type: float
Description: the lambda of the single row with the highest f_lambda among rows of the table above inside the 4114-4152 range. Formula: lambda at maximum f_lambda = 4115 angstroms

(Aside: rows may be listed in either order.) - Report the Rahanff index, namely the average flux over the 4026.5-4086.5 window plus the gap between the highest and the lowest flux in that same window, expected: 13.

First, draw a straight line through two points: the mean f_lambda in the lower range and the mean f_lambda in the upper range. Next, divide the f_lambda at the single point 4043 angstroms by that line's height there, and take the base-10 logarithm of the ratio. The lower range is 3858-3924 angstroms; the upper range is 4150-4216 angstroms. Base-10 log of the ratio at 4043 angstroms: 0.11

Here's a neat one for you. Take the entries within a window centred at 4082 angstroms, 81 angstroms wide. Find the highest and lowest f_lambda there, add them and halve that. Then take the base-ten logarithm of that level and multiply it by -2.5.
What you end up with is -1.82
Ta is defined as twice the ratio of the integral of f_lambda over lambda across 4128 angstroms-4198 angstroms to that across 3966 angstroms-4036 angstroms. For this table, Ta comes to 1.13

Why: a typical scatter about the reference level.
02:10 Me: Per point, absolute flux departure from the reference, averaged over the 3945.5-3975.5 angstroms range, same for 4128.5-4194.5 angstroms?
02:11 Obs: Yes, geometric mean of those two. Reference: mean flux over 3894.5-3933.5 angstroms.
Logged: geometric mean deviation 3.91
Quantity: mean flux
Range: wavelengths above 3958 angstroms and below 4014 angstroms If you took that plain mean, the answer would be 10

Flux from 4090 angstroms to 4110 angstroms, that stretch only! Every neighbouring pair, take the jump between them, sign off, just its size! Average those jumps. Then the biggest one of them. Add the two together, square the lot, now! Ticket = 38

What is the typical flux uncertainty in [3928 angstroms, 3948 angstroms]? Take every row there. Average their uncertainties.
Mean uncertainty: 0.244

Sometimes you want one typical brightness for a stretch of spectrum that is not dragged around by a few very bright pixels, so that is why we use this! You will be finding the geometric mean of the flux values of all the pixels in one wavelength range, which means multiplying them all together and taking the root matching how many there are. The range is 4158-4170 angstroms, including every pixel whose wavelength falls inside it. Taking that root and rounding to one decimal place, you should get 7.0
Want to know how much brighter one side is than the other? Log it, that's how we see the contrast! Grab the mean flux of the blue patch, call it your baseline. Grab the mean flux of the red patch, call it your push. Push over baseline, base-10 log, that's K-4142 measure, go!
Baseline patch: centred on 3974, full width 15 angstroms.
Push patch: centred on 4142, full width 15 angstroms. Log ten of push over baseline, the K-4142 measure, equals -0.33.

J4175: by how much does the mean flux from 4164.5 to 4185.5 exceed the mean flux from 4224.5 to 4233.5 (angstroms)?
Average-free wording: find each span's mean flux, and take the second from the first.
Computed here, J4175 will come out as -1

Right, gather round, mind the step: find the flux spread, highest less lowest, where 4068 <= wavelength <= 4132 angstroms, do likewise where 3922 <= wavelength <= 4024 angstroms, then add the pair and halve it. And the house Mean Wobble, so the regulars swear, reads 11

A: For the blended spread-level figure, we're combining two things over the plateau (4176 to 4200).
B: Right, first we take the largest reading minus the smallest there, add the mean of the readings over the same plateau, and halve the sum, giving 5.9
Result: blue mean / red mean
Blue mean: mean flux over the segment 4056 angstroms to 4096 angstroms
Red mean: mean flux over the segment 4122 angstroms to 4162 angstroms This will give 1.48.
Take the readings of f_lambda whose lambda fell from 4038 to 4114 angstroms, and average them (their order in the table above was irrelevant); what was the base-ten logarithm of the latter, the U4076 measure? 0.87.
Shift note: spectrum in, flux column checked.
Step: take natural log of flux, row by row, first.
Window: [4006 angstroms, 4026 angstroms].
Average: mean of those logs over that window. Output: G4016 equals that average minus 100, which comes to -98.1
